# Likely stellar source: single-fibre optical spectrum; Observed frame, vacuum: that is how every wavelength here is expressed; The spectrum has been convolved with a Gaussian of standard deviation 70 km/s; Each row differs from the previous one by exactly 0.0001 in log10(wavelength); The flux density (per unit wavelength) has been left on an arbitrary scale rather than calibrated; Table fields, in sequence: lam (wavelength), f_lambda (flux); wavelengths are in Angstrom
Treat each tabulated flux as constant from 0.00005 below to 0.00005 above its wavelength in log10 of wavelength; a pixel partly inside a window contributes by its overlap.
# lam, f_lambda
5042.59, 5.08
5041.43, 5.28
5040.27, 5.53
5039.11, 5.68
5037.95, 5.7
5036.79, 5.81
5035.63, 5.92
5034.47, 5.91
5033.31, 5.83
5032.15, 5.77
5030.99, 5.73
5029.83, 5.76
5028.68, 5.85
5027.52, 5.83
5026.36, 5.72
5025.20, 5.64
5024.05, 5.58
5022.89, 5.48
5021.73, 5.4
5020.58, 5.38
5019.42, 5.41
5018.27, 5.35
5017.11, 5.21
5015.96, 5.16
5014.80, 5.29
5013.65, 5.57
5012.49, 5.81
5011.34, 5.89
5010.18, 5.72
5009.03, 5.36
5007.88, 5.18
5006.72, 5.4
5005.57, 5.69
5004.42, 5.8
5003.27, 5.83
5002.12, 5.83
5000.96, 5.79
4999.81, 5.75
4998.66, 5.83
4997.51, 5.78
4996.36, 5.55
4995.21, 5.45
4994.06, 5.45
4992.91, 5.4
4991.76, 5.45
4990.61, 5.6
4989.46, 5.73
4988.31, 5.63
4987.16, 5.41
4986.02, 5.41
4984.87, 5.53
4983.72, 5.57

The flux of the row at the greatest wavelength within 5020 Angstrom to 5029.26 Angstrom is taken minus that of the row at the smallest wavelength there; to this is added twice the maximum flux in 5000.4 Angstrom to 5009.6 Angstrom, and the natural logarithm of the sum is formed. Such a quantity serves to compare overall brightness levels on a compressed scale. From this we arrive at 2.50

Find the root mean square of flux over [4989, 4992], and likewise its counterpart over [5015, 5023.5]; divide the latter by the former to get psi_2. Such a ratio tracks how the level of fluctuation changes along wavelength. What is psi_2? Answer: 0.95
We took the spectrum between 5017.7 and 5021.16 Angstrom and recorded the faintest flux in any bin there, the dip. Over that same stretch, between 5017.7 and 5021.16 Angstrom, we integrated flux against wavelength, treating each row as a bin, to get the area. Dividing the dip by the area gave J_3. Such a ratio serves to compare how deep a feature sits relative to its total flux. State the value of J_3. 0.287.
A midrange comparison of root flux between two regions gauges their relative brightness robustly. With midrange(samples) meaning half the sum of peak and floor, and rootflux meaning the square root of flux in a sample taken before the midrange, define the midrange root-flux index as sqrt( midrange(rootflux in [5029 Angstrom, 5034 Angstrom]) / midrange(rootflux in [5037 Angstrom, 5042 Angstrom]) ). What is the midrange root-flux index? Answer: 1.013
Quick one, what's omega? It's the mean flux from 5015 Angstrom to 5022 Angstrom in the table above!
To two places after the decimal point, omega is 5.32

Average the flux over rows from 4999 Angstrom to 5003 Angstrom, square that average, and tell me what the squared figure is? 33.5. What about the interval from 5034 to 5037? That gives 34.6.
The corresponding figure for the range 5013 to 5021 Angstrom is 28.5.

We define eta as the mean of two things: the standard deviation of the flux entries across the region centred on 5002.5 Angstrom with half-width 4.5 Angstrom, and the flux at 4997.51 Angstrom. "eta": 2.96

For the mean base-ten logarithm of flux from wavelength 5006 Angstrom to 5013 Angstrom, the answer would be 0.745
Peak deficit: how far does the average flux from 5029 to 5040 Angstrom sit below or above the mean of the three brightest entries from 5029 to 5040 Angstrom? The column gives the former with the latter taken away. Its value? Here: -0.10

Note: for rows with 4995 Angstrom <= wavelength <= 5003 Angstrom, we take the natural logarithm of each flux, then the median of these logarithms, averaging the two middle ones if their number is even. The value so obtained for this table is 1.75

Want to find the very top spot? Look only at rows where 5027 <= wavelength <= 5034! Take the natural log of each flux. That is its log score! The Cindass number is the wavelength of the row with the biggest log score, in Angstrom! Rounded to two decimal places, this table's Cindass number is 5028.68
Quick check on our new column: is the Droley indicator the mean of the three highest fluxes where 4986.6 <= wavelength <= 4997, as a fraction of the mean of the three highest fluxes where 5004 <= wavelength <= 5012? 0.97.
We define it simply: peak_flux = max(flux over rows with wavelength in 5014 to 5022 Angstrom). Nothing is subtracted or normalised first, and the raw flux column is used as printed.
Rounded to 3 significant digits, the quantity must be 5.41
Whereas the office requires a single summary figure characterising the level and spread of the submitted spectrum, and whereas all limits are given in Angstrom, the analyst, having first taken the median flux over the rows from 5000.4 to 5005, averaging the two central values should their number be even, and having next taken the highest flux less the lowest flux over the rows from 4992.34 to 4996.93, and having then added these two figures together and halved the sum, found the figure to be 3.0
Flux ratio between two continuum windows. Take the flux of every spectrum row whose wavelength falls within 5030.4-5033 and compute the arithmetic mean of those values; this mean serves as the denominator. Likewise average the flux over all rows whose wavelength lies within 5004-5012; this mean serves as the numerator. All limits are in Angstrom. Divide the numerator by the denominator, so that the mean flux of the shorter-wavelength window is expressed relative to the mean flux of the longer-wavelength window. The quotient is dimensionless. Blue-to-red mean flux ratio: 0.970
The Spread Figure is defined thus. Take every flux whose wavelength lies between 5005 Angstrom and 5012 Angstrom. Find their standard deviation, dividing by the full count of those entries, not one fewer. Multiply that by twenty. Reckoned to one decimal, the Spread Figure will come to 4.9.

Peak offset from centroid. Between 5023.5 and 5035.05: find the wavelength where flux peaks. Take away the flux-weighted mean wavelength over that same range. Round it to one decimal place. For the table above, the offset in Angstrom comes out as 5.2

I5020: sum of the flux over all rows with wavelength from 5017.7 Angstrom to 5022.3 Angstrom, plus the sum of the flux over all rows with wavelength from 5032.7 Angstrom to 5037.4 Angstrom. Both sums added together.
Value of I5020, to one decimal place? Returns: 45.0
